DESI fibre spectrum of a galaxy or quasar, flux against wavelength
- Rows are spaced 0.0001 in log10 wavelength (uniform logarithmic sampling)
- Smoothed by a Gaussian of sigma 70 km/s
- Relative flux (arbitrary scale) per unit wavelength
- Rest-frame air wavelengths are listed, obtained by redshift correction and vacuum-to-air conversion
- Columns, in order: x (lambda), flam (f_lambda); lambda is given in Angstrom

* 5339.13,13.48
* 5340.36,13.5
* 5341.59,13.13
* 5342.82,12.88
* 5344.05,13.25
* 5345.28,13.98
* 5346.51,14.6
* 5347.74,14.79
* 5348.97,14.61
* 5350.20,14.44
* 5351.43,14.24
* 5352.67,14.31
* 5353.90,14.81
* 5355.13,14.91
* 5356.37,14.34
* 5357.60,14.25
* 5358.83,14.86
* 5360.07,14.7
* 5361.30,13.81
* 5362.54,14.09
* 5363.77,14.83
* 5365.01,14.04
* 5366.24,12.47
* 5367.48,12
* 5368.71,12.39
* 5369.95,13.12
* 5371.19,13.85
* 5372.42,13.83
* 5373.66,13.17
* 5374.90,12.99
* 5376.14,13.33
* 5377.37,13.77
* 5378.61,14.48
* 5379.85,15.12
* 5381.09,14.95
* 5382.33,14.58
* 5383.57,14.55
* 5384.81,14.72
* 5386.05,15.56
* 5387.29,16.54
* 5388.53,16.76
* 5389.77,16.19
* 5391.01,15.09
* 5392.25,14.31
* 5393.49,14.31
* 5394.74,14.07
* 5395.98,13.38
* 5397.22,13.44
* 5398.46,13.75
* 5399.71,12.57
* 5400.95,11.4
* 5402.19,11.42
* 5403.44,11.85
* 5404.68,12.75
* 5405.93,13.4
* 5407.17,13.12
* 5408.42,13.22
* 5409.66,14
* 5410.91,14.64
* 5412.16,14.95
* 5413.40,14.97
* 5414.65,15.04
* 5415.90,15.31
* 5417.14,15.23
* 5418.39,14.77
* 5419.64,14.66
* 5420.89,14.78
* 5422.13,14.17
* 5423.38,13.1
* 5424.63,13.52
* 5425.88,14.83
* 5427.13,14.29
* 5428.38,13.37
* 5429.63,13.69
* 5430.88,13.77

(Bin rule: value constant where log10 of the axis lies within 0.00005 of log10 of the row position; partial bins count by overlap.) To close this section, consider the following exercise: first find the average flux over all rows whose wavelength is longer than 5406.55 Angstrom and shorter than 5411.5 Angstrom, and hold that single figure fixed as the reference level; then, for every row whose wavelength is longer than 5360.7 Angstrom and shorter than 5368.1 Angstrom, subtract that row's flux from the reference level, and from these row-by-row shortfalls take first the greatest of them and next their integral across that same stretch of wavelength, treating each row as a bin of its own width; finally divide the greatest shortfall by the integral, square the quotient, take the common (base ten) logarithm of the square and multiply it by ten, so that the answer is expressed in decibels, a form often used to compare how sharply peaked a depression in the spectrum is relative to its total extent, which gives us 1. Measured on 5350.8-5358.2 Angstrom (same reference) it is -21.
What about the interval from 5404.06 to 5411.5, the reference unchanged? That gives -4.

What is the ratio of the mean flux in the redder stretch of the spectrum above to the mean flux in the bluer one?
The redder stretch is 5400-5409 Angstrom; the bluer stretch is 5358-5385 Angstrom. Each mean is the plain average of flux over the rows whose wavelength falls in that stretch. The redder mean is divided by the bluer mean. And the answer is 0.90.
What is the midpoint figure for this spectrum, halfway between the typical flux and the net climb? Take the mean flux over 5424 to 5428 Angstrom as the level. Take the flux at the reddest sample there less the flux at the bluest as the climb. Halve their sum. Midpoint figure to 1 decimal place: 7.5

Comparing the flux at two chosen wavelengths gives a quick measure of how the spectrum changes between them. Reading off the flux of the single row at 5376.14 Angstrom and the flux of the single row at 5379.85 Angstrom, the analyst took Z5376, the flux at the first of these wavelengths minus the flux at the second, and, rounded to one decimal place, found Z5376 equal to -1.8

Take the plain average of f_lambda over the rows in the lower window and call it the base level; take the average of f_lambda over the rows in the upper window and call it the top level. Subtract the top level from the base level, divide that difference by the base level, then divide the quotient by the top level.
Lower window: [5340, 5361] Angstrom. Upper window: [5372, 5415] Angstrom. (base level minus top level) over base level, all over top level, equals 0.001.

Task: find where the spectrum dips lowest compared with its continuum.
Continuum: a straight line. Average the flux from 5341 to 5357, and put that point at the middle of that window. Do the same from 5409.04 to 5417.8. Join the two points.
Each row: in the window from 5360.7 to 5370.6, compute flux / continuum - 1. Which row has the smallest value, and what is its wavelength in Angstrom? 5367.48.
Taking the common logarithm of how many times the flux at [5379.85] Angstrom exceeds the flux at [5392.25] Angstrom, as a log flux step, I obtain 0.02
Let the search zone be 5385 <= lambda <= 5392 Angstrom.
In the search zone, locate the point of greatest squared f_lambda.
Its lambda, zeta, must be 5388.53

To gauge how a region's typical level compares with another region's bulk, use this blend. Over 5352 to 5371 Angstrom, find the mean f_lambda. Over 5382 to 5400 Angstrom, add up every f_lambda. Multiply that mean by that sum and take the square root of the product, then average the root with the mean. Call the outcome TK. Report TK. 34.6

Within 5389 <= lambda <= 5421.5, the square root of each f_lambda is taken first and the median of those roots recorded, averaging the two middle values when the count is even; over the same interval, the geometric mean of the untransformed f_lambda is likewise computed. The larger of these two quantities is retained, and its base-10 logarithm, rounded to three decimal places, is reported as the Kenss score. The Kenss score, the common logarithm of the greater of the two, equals 1.143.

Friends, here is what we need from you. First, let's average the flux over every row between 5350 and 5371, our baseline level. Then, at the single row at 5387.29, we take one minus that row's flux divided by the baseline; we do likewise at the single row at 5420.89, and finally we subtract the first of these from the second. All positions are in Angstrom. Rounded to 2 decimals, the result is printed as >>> 0.13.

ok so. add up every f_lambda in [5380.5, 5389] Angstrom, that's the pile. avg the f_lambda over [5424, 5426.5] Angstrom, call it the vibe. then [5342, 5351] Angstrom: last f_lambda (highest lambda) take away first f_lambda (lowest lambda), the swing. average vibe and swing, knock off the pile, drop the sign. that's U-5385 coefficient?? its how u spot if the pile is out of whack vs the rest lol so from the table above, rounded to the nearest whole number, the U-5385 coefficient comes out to 100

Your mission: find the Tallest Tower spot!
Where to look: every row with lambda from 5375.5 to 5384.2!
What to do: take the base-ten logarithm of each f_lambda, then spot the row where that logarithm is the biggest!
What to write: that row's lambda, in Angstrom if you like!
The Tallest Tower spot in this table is 5379.85 Angstrom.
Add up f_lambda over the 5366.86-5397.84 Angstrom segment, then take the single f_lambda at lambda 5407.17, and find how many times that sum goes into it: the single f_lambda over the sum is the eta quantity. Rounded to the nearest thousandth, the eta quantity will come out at 0.037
